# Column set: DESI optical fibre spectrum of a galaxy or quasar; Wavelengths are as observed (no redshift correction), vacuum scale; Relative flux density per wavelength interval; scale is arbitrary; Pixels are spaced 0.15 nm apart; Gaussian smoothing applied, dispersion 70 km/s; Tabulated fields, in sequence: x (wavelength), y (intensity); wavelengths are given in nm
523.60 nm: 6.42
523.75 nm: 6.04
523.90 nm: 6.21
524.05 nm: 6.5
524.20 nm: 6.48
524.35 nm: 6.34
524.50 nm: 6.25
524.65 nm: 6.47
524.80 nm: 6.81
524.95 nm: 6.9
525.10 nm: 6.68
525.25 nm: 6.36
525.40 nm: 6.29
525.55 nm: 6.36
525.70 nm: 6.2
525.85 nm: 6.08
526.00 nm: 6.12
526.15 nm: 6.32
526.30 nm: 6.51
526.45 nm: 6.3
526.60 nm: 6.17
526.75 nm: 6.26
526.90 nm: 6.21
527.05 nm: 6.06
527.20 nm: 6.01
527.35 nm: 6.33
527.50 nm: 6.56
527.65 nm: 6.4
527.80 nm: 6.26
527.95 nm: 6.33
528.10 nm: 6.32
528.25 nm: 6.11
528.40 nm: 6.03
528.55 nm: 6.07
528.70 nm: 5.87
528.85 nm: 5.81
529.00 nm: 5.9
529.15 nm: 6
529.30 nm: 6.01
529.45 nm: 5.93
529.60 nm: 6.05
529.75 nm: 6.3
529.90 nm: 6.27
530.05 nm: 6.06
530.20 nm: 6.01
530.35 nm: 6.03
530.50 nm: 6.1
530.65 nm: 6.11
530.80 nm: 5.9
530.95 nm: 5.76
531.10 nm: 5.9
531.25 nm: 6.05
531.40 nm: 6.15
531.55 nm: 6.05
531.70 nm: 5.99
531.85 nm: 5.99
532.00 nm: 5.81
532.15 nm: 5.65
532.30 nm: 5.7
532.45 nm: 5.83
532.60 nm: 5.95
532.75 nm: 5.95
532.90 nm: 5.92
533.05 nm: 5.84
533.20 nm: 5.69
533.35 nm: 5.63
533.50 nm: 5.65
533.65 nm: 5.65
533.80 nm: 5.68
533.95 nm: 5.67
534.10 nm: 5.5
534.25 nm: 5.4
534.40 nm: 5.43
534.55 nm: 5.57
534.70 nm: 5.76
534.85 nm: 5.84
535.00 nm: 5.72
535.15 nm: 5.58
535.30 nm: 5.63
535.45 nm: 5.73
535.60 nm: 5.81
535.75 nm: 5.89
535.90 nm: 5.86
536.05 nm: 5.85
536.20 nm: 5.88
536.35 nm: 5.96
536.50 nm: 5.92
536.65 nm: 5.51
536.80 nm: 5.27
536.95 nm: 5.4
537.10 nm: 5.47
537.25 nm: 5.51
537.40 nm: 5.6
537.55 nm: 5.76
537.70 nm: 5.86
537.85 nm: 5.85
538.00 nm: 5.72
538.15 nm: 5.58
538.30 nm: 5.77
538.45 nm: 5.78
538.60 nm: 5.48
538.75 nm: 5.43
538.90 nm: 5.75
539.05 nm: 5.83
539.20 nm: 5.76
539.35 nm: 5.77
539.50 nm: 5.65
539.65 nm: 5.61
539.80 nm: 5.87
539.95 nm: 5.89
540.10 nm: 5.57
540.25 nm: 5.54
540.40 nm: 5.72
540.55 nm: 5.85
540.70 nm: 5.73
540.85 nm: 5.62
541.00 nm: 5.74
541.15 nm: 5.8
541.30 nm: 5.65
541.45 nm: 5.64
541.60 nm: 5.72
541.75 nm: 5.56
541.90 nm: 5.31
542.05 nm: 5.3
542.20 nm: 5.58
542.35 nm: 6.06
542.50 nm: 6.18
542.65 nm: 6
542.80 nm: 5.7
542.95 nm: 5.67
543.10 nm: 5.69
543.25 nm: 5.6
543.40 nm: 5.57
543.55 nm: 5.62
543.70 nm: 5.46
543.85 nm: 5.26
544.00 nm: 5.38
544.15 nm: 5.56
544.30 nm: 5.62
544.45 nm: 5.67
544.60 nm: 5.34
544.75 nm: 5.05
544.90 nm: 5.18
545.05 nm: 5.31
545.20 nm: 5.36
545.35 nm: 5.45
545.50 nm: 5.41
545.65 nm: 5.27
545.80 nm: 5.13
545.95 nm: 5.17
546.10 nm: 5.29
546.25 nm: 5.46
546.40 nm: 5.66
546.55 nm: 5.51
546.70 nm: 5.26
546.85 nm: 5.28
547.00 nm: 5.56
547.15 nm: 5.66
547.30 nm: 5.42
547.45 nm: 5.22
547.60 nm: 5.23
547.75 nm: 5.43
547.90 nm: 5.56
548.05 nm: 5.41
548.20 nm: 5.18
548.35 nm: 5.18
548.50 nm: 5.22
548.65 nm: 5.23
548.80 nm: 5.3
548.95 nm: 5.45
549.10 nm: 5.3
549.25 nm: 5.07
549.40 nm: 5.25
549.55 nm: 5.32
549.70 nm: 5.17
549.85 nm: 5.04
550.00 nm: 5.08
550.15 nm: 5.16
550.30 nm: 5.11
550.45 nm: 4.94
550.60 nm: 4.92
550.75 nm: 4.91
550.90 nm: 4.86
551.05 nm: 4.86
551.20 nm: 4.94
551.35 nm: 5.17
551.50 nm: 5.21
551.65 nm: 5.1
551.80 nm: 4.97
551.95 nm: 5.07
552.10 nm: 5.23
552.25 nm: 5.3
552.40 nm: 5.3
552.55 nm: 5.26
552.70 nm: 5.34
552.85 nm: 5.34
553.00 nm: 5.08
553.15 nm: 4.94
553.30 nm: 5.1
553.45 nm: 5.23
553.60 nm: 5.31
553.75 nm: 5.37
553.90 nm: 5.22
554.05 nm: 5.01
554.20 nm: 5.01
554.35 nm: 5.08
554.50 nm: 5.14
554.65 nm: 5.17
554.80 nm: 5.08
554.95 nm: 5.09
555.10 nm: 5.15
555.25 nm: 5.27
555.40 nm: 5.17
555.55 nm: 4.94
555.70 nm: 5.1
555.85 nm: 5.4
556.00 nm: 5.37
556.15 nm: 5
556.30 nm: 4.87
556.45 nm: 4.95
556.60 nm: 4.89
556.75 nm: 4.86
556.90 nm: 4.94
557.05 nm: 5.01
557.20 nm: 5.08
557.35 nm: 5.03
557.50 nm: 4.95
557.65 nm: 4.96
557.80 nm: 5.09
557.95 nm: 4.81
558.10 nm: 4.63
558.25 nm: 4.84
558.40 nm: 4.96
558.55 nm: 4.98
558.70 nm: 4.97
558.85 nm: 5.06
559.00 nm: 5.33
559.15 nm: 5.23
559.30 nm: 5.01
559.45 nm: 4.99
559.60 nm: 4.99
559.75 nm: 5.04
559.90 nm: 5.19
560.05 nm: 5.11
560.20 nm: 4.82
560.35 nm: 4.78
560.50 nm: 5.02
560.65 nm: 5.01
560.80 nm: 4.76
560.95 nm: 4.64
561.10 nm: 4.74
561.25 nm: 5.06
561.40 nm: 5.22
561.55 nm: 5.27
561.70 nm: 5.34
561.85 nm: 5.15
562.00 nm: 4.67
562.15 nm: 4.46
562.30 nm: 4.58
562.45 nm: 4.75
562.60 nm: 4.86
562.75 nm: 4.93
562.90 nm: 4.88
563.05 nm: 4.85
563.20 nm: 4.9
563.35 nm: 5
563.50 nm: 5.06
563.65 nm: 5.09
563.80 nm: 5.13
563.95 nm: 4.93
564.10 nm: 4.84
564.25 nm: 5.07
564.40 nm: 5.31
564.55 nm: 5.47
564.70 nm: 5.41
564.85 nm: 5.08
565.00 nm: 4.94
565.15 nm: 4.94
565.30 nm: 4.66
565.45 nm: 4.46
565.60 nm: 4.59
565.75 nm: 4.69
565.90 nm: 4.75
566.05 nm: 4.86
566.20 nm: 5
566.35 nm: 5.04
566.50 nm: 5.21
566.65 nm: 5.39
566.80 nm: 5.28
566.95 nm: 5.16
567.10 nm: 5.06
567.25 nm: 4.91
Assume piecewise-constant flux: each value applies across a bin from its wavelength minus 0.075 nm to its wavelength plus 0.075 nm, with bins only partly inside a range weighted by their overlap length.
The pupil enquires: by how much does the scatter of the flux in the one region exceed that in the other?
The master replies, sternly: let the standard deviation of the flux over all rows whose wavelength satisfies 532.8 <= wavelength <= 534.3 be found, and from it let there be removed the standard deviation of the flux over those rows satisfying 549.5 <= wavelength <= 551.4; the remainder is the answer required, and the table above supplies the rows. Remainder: 0.00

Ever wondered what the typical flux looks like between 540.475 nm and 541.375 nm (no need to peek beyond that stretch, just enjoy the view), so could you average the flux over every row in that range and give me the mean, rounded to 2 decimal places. 5.73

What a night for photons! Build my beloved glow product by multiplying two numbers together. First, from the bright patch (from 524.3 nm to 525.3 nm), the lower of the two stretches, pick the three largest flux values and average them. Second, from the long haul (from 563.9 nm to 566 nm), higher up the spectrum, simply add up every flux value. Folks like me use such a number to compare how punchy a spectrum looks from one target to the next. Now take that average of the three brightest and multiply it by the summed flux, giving 470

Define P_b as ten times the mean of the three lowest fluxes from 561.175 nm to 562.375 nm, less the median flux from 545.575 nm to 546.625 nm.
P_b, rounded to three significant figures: 40.4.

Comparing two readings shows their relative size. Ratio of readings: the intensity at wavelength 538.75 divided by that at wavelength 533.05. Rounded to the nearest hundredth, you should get 0.93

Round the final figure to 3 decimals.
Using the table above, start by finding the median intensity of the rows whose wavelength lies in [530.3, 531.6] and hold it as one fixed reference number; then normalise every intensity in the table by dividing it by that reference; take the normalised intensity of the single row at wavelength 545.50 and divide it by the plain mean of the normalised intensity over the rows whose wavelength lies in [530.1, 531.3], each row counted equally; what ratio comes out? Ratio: 0.904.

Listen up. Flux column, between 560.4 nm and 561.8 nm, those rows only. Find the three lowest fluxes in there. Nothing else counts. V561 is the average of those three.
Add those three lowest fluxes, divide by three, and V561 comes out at 4.71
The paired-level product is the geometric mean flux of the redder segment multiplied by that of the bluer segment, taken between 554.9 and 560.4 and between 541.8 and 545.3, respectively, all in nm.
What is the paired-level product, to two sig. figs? 28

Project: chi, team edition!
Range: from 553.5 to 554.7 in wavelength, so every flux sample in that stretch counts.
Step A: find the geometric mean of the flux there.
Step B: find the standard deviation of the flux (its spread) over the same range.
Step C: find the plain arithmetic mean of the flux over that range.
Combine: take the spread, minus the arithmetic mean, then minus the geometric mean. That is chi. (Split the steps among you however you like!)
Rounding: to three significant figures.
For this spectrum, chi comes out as -10.2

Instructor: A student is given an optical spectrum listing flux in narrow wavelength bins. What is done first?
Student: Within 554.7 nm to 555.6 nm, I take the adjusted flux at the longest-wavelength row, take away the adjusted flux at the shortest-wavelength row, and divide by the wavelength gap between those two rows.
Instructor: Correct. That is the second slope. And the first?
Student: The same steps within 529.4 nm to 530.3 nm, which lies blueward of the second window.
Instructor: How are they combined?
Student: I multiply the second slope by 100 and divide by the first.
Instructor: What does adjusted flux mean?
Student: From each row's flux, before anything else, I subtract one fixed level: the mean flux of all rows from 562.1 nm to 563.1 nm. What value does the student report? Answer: -175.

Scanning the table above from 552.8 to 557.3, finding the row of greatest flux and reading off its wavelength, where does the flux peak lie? 555.85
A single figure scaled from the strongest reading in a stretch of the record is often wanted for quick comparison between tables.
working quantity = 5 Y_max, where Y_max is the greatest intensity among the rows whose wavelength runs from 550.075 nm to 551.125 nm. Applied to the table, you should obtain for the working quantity 25.8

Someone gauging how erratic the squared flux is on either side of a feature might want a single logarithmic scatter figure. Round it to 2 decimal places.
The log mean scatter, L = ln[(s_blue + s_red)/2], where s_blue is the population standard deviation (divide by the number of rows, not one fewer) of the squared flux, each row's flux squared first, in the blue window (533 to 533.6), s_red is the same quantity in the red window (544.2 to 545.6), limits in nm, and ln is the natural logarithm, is 0.38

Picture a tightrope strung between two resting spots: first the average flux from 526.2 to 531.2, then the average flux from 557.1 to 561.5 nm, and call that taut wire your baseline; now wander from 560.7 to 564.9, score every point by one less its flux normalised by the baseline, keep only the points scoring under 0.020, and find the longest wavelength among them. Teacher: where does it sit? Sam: 564.85 nm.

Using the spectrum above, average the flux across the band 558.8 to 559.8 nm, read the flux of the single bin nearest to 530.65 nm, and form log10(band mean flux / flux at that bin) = -0.08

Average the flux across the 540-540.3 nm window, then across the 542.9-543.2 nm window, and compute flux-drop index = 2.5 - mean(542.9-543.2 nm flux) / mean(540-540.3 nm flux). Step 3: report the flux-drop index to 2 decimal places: 1.48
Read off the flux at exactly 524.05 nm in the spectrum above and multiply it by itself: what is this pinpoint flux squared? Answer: 42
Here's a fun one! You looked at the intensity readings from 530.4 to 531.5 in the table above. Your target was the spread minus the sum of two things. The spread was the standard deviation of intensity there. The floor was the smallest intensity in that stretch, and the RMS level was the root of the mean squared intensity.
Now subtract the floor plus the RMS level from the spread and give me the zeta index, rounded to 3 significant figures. -11.6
